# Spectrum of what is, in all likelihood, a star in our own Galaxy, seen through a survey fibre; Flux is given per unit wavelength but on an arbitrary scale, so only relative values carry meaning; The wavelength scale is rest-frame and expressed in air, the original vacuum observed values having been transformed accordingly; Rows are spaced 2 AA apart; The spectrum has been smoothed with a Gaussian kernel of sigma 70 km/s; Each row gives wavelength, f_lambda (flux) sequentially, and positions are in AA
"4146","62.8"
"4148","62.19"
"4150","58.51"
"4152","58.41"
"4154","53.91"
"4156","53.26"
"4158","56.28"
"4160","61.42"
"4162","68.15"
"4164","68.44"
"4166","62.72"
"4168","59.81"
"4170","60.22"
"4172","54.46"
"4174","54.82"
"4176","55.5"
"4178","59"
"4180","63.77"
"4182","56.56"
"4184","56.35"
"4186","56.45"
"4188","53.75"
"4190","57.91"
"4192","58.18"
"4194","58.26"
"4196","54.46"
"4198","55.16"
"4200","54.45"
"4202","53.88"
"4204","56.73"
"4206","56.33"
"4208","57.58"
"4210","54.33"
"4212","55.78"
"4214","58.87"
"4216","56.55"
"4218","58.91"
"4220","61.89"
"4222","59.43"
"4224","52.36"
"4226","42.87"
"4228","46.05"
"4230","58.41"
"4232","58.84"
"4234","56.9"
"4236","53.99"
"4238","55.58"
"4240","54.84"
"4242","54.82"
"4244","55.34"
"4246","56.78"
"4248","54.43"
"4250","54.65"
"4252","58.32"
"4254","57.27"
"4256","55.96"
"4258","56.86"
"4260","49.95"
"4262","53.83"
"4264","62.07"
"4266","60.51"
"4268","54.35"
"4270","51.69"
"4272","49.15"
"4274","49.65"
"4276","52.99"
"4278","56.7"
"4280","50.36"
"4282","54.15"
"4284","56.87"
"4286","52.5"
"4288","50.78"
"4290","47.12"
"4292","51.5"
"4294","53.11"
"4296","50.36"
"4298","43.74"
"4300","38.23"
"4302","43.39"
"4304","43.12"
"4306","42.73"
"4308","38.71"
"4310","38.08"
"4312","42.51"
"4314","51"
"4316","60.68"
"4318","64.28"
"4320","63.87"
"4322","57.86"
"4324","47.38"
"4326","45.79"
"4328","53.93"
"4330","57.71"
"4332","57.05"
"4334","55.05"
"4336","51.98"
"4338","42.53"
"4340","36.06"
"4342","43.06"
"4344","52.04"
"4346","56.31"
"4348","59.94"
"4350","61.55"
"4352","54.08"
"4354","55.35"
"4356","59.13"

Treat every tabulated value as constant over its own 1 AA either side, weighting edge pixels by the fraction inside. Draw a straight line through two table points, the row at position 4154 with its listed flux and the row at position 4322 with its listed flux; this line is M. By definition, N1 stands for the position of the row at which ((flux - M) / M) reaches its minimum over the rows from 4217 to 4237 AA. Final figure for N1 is 4226 AA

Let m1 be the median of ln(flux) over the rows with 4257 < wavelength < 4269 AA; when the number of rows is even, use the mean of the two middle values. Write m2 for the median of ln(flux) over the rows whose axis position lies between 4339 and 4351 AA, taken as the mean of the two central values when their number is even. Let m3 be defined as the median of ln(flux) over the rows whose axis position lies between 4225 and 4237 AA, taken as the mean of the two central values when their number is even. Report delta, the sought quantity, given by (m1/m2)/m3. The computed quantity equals 0.251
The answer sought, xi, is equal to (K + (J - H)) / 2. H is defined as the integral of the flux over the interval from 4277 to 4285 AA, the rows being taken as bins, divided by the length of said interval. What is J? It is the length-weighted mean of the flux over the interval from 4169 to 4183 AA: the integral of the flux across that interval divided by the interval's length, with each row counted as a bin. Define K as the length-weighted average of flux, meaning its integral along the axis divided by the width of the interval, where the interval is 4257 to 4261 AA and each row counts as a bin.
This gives 28.3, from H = 55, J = 57.8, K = 53.4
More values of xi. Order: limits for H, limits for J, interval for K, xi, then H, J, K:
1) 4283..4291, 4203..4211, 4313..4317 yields 30.1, 52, 56.2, 55.8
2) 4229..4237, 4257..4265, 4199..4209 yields 27.2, 57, 55.7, 55.8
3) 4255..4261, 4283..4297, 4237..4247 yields 26.5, 54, 51.7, 55.5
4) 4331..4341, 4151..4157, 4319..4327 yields 30.2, 49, 55.2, 53.7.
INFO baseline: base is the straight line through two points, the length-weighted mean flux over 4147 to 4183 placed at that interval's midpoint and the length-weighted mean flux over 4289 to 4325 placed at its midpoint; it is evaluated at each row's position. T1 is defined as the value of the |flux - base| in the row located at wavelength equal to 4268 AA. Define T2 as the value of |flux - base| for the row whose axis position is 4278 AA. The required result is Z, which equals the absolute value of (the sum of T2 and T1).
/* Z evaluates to 8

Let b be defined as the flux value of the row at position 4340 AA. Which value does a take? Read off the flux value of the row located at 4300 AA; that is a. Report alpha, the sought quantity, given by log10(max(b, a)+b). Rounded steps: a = 38.23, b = 36.06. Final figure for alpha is 1.87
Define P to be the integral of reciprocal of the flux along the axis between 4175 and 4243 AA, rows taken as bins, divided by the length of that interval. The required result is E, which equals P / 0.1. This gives 0.179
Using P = 0.0179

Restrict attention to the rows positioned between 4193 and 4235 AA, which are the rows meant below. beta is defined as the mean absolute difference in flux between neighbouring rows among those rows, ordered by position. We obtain 3.1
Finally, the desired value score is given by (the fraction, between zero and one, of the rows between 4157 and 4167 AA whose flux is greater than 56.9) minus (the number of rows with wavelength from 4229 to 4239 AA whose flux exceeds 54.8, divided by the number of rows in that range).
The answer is 0.00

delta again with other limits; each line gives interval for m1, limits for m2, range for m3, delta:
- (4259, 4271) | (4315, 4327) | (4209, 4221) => 0.241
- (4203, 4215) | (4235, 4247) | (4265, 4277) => 0.254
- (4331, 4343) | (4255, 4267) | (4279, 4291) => 0.242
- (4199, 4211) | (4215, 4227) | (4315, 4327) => 0.242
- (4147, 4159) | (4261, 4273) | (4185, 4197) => 0.251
